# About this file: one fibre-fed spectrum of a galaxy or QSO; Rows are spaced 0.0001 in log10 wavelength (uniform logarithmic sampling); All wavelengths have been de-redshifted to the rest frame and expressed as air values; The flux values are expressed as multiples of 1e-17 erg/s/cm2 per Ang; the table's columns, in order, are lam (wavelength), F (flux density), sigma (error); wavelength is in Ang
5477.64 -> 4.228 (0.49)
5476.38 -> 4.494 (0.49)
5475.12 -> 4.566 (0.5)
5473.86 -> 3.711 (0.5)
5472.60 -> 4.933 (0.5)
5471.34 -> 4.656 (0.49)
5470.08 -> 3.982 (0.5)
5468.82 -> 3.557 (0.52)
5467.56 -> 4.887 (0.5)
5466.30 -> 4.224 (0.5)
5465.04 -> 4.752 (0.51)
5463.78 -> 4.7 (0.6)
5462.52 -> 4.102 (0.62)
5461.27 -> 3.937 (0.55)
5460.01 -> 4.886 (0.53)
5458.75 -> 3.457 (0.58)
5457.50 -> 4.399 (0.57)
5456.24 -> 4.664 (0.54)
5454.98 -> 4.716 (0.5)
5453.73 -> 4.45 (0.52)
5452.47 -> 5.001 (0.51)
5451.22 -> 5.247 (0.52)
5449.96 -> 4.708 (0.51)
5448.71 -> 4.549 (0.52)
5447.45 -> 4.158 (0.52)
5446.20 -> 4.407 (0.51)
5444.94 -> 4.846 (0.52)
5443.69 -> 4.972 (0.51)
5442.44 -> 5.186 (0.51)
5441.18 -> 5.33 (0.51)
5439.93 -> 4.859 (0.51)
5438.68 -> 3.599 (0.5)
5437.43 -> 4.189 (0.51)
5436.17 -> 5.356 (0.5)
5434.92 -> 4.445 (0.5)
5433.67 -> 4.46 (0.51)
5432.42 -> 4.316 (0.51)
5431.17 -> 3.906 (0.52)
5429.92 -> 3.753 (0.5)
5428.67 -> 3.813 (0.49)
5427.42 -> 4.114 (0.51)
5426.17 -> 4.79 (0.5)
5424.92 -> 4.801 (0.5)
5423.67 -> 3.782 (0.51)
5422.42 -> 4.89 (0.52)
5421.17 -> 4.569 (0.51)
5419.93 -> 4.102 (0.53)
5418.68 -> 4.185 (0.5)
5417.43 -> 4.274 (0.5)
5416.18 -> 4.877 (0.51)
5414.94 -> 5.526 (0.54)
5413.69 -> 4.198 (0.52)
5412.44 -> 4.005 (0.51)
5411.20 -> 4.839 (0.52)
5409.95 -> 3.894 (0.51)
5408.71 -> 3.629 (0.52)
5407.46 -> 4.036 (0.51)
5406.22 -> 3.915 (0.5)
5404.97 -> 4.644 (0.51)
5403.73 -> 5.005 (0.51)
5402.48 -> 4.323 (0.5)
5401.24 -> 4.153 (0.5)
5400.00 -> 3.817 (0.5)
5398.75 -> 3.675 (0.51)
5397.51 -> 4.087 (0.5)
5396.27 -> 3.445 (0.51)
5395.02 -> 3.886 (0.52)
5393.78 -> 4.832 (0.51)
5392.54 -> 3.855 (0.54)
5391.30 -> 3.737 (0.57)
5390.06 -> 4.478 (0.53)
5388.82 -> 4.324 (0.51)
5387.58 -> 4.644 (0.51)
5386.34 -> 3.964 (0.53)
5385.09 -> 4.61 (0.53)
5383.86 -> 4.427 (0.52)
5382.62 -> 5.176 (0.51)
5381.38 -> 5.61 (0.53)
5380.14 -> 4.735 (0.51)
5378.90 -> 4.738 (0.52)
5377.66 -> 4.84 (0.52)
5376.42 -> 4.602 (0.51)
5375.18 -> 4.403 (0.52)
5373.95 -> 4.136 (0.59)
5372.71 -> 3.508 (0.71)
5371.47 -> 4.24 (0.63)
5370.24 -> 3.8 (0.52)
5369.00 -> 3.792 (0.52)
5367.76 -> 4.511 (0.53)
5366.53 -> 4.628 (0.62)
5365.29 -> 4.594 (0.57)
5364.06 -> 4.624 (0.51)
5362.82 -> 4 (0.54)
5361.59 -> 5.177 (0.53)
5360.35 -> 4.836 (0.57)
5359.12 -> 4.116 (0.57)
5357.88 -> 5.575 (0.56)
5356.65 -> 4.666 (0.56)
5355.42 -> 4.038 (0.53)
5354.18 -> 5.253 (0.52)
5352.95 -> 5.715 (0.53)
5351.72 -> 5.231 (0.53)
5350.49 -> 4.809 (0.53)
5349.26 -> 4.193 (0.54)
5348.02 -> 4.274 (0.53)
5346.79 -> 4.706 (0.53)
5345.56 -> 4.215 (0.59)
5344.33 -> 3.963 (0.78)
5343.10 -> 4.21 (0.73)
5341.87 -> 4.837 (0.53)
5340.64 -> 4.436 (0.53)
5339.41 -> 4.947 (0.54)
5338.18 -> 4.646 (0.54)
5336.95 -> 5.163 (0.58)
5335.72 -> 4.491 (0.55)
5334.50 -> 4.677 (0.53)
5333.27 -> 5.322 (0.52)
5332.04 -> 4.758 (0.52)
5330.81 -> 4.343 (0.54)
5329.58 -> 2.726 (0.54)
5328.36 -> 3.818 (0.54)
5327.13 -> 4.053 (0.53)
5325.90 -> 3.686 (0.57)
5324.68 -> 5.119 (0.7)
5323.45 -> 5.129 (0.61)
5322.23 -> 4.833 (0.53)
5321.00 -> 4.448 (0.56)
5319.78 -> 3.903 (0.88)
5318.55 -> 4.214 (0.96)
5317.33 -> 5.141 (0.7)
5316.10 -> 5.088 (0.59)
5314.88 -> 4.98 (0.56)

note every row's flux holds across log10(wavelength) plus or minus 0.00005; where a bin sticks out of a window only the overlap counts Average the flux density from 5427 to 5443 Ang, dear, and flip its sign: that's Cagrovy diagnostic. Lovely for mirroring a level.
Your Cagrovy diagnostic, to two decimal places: -4.41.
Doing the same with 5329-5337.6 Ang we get -4.50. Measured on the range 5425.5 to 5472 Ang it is -4.47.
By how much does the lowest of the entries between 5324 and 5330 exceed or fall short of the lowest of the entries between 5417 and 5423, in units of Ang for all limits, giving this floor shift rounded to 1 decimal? -1.4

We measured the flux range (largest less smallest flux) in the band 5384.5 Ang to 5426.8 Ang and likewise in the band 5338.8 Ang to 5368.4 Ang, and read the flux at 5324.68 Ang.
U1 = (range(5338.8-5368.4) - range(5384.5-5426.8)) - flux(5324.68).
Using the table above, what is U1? -5.4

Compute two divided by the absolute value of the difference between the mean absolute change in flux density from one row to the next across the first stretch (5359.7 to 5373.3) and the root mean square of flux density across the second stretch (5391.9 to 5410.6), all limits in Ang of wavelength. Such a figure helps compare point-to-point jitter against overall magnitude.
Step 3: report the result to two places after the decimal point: 0.54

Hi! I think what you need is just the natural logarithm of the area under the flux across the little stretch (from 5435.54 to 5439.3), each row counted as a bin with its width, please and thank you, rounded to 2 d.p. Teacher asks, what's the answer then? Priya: 2.80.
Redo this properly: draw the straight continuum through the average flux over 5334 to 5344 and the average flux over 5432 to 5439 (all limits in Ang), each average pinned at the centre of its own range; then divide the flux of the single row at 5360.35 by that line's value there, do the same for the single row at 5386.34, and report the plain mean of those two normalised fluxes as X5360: 0.96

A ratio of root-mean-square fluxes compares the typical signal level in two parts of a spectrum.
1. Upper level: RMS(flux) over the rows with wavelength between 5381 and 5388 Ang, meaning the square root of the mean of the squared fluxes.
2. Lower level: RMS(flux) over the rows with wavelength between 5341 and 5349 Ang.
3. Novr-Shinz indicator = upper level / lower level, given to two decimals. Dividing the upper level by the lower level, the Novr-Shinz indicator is 1.09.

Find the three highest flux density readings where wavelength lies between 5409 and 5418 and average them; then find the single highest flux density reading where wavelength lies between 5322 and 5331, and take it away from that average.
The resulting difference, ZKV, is 0.0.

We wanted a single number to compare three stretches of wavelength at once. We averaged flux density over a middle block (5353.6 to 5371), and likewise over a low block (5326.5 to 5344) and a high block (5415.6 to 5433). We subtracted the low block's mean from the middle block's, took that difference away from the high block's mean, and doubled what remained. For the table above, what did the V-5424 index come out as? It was 8.4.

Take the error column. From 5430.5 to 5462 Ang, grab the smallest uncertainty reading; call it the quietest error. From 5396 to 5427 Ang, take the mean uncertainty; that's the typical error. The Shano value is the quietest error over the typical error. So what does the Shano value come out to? 0.98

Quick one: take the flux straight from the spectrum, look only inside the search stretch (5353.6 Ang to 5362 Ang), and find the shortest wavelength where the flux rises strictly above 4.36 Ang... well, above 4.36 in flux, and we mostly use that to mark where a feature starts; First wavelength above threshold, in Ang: 5354.18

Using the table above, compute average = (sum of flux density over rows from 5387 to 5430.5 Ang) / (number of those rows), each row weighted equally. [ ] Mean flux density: 4.25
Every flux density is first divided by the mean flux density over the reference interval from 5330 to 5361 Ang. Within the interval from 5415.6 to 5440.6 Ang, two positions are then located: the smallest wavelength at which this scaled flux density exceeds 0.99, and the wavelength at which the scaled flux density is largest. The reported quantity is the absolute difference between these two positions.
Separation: 20.0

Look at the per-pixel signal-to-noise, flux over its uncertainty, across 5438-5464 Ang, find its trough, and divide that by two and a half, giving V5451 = 2.4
